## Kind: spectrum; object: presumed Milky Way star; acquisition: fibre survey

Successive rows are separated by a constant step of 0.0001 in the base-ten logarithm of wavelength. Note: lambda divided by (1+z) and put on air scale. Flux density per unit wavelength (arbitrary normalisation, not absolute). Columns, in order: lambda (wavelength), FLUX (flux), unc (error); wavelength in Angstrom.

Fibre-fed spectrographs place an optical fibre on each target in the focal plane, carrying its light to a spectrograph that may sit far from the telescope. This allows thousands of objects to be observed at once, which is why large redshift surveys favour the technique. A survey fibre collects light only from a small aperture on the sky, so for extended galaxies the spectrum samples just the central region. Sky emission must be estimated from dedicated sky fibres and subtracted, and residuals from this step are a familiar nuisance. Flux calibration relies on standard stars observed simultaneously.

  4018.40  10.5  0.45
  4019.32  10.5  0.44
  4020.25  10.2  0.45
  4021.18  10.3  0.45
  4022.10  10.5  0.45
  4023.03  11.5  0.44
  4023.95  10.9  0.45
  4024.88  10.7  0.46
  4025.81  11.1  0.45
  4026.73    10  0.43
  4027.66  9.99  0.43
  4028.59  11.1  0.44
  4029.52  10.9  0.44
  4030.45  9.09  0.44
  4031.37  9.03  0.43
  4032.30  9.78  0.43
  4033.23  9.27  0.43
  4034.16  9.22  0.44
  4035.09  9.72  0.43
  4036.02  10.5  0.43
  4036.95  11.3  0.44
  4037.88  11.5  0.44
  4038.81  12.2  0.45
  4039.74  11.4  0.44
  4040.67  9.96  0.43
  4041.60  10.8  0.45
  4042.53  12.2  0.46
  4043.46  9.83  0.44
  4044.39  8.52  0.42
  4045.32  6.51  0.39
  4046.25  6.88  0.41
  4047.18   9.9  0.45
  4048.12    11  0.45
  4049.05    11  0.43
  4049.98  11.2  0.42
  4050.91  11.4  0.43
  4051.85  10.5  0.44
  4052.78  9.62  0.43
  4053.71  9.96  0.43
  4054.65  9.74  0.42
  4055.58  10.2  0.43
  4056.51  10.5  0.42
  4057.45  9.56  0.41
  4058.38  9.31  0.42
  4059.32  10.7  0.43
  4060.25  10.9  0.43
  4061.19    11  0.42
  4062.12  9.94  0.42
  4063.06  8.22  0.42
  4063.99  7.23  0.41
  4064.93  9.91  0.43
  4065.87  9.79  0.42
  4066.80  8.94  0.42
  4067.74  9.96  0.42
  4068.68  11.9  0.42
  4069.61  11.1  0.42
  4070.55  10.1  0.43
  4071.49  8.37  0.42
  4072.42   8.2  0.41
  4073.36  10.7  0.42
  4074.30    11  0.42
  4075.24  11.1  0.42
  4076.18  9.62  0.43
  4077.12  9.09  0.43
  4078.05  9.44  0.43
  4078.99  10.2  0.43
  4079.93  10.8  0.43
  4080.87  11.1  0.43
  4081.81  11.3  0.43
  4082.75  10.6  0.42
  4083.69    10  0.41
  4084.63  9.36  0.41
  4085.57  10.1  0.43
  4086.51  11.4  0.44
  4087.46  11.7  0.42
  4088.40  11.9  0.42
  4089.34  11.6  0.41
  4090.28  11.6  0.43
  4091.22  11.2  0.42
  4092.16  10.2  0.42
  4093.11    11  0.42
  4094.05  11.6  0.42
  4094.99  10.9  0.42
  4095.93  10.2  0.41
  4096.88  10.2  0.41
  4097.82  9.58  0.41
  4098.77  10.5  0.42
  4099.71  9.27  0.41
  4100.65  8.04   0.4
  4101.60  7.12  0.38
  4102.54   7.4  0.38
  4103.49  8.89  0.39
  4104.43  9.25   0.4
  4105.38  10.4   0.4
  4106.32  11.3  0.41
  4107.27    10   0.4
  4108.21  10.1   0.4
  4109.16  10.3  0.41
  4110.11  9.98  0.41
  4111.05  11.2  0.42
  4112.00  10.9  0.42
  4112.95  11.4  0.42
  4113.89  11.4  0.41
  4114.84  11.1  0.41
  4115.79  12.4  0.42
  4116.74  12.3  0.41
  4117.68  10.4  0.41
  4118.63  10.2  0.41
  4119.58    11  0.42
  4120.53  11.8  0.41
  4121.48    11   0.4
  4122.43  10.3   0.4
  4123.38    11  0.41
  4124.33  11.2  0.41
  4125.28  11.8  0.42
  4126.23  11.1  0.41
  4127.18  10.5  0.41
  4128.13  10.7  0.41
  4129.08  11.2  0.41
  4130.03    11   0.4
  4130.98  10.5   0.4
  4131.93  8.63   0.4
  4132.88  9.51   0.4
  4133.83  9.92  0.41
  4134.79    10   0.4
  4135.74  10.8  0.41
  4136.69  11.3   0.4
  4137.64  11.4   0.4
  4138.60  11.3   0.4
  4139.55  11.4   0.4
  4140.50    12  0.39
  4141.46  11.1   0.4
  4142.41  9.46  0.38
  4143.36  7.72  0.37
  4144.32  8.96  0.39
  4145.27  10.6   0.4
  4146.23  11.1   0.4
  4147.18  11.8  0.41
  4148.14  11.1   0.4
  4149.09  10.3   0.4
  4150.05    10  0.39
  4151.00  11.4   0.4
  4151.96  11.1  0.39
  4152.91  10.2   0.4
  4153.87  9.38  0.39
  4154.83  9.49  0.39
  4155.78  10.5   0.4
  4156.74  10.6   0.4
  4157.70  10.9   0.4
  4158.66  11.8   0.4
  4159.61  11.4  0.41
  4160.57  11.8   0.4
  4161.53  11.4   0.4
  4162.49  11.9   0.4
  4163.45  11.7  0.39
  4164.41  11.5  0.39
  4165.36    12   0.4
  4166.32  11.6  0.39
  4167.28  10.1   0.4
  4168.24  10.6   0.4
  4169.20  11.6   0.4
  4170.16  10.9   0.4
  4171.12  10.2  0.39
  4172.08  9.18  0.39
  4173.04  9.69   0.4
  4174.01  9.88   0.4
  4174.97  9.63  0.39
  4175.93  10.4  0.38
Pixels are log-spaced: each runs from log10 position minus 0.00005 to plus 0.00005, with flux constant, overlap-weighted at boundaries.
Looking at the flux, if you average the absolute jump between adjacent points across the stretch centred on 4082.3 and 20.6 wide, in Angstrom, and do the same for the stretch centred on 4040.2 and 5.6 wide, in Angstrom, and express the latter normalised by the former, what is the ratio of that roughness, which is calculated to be 1.6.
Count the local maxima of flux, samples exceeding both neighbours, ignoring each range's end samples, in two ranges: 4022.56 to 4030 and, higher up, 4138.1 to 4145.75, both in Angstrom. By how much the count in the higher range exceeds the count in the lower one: -1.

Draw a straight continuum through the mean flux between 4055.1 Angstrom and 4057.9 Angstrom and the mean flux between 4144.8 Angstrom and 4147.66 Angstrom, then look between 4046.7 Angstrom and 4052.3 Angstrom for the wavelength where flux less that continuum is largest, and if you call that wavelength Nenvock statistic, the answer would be 4050.91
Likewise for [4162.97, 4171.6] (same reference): 4165.36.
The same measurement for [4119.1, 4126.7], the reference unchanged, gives 4120.53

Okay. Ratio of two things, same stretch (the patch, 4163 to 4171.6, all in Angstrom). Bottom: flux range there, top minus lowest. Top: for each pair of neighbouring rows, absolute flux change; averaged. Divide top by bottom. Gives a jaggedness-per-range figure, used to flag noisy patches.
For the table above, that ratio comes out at 0.36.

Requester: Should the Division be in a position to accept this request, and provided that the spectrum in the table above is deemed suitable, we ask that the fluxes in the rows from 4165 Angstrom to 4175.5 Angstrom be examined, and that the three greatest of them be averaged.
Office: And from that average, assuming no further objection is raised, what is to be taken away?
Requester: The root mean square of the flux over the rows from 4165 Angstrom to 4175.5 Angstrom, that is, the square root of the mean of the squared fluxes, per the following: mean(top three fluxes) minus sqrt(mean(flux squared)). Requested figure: 1.21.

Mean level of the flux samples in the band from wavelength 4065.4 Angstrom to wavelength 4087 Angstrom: 10.2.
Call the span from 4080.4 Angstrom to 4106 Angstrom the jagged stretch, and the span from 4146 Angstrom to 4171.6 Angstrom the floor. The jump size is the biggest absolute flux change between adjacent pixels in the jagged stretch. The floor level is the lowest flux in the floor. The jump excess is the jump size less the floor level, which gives -7.9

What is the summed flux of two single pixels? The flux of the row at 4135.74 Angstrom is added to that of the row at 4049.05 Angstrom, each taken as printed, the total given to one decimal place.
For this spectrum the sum 21.8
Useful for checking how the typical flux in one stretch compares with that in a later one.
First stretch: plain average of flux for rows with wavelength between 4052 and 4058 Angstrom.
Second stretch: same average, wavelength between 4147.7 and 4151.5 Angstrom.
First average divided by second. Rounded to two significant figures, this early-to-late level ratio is 0.93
